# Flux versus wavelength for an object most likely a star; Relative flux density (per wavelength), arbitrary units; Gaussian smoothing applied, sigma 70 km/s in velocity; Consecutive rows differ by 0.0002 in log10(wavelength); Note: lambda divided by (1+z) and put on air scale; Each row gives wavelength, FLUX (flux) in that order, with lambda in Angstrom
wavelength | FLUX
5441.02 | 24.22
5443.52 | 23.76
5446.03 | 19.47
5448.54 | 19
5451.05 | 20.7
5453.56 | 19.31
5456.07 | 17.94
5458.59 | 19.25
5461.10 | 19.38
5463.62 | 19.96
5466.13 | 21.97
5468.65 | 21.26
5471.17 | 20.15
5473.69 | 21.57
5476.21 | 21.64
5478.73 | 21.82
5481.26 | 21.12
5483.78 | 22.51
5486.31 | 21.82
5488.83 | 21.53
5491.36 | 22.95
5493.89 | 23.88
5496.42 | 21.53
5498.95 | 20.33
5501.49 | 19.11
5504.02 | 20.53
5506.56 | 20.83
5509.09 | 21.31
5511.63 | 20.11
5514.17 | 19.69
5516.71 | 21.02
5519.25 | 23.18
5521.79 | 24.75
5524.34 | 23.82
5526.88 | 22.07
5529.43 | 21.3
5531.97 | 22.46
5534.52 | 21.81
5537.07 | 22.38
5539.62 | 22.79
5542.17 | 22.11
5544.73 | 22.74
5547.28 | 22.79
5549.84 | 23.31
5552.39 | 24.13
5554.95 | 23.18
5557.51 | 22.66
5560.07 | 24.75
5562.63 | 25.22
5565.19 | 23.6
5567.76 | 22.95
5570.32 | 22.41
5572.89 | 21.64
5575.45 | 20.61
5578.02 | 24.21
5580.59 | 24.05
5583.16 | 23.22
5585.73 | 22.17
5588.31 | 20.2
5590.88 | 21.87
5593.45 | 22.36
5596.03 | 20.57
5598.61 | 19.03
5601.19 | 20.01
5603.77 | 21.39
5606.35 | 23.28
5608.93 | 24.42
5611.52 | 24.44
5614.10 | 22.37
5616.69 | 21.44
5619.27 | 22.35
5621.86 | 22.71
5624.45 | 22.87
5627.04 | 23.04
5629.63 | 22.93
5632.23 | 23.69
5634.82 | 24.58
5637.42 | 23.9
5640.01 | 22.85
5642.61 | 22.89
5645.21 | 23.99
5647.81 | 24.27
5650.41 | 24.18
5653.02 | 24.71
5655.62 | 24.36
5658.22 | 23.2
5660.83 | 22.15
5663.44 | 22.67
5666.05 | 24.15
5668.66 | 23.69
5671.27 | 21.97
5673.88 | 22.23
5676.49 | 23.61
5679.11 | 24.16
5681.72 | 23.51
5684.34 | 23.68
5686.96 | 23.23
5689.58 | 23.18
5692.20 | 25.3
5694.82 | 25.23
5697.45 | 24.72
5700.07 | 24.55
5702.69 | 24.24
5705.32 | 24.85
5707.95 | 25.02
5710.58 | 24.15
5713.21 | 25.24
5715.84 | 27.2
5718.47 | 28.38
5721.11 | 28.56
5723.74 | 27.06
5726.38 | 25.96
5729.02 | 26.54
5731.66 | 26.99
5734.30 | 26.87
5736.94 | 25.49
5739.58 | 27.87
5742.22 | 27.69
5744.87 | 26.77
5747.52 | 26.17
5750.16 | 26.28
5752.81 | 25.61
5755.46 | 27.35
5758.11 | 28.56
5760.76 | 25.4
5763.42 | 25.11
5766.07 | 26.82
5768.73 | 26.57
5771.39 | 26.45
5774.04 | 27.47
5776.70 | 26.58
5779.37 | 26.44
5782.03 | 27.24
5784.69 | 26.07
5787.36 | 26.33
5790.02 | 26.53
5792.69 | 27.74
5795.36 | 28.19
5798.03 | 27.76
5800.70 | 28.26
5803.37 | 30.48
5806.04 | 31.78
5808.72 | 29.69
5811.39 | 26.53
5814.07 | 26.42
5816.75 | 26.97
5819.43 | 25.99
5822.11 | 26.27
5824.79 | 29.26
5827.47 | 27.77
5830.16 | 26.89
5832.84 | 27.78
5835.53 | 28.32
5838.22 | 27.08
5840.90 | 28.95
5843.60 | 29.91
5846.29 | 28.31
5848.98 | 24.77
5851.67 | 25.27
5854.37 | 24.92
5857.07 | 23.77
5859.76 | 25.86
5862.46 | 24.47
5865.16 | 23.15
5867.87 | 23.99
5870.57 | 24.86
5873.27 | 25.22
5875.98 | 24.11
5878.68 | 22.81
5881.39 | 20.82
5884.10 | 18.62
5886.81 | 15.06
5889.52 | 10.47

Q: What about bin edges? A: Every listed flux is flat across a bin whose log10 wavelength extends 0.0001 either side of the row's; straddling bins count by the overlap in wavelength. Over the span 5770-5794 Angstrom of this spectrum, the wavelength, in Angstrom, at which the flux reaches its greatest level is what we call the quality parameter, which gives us 5792.69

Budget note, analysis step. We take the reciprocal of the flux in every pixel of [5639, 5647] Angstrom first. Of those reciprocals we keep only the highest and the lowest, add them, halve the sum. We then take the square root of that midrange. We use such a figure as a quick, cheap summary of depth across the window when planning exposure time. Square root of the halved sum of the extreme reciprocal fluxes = 0.207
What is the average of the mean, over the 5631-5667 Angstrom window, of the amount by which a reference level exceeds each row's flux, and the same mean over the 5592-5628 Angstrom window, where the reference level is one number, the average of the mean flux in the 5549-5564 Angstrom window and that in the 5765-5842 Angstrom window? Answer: 2.8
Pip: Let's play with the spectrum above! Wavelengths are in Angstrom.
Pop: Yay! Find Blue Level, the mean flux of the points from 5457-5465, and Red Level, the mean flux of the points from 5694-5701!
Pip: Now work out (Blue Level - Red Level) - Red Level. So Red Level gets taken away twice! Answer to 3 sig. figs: -30.1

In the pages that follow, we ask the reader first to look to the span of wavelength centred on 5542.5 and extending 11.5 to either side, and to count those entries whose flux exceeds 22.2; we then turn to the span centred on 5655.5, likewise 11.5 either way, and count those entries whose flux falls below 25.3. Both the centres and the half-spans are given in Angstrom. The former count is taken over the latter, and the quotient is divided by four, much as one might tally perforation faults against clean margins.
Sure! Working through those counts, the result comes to 0.2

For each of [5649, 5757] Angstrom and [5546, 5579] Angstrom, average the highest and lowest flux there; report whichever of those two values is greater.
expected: 25.3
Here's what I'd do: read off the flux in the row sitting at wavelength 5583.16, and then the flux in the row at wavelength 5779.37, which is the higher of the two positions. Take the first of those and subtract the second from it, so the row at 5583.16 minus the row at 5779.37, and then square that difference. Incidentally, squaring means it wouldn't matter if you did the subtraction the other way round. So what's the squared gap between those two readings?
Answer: 10.4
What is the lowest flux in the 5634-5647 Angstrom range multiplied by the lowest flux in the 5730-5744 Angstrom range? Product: 582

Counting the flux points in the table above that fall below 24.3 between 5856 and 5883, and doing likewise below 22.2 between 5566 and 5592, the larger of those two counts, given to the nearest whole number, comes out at 6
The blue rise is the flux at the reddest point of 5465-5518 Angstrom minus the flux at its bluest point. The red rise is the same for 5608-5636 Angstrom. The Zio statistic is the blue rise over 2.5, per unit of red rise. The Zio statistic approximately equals -2.4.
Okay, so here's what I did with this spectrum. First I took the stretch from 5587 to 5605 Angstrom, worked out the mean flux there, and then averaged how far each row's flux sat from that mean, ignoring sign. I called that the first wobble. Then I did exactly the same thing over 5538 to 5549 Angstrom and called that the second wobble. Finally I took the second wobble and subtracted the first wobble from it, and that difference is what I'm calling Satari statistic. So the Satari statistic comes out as -0.7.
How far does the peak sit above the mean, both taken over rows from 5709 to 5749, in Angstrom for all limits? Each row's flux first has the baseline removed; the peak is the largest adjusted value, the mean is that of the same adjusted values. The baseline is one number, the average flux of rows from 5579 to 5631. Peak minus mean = 1.8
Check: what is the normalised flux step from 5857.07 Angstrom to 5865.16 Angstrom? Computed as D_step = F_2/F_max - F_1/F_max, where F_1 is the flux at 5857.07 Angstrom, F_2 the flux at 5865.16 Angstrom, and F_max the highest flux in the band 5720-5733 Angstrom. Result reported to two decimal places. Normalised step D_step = -0.02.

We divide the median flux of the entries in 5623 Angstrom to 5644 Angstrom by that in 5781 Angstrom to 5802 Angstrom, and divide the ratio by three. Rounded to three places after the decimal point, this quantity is 0.279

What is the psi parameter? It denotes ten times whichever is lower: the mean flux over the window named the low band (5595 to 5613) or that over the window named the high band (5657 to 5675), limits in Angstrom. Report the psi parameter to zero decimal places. 219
